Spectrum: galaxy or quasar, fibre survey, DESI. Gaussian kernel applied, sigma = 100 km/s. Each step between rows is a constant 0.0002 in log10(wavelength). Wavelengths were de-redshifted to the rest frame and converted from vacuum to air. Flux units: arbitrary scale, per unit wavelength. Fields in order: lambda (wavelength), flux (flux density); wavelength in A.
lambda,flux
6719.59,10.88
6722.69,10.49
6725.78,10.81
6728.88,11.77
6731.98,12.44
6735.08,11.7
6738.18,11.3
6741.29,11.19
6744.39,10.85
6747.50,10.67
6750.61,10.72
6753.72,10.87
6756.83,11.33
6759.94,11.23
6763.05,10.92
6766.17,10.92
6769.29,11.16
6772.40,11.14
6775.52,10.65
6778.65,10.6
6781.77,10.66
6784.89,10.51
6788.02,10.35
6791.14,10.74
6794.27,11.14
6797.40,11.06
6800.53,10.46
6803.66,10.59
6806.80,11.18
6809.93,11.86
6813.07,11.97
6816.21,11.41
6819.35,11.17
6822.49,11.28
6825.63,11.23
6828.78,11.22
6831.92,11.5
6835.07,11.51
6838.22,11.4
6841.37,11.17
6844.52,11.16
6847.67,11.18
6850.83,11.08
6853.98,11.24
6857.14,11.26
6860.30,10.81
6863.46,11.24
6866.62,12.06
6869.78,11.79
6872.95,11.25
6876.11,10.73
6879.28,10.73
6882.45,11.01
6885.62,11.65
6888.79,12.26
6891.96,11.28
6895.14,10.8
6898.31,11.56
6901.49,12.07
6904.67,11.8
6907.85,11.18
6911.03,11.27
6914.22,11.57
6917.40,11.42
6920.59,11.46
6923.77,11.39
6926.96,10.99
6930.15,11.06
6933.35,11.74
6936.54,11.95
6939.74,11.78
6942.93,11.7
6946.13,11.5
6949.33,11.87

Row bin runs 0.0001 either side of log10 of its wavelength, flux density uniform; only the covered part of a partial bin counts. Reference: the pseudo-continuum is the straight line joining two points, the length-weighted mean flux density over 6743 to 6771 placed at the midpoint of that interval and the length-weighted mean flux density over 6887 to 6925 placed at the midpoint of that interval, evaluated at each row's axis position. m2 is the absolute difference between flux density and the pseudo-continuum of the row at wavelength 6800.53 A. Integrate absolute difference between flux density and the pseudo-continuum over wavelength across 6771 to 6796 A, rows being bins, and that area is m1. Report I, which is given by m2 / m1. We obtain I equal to 0.071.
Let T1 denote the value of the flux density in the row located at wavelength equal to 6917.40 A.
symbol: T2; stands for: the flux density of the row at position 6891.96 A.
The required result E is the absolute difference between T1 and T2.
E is 0.14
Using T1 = 11.42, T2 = 11.28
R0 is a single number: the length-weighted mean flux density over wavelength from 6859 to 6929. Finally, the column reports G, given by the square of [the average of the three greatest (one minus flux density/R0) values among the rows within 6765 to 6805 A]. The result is 0.0068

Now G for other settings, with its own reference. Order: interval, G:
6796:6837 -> 0.0035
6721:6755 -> 0.0044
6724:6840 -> 0.0068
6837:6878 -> 0.0020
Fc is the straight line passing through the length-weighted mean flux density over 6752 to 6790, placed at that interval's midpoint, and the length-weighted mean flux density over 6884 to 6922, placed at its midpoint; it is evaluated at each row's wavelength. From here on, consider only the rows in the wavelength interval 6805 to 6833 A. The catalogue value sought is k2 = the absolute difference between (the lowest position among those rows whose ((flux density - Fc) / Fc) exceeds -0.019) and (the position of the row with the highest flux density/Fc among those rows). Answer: 6.3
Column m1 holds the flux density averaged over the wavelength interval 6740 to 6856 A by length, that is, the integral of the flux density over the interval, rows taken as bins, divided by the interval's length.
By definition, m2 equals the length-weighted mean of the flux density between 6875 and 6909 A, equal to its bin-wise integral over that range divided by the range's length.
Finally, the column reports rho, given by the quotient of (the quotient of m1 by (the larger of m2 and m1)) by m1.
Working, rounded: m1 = 11.1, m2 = 11.38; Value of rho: 0.0879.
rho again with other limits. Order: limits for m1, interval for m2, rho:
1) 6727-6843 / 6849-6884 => 0.0893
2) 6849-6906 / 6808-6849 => 0.0878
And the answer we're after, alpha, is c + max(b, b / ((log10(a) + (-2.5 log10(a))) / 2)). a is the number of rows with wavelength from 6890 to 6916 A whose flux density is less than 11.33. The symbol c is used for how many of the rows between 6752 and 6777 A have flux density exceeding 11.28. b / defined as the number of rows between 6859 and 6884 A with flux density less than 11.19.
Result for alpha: 5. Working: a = 4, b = 4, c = 1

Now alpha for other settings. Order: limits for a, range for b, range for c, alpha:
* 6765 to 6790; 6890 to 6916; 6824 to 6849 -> 5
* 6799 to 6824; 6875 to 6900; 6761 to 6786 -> 4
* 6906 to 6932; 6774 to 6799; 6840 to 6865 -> 8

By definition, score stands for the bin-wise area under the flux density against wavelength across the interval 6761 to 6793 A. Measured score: 345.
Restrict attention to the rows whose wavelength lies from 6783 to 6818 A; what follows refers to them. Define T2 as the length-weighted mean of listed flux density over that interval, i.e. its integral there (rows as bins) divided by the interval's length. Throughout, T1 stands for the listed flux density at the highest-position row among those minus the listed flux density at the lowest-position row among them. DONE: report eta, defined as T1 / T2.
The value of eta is 0.08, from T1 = 0.9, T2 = 11.02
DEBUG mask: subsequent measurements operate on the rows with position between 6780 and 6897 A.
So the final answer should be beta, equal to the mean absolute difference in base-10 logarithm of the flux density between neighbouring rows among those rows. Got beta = 0.0120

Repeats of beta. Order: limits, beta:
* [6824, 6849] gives 0.0037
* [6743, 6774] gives 0.0066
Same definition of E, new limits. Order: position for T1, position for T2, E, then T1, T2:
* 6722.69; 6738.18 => 0.81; 10.49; 11.3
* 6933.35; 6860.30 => 0.93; 11.74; 10.81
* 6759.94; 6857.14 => 0.03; 11.23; 11.26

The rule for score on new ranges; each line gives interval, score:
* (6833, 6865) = 359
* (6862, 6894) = 365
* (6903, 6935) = 364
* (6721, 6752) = 347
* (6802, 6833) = 351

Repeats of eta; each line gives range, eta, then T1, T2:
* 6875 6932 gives 0.03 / 0.3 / 11.35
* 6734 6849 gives -0.05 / -0.5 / 11.08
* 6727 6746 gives -0.08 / -0.9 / 11.52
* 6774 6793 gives 0.01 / 0.1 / 10.59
